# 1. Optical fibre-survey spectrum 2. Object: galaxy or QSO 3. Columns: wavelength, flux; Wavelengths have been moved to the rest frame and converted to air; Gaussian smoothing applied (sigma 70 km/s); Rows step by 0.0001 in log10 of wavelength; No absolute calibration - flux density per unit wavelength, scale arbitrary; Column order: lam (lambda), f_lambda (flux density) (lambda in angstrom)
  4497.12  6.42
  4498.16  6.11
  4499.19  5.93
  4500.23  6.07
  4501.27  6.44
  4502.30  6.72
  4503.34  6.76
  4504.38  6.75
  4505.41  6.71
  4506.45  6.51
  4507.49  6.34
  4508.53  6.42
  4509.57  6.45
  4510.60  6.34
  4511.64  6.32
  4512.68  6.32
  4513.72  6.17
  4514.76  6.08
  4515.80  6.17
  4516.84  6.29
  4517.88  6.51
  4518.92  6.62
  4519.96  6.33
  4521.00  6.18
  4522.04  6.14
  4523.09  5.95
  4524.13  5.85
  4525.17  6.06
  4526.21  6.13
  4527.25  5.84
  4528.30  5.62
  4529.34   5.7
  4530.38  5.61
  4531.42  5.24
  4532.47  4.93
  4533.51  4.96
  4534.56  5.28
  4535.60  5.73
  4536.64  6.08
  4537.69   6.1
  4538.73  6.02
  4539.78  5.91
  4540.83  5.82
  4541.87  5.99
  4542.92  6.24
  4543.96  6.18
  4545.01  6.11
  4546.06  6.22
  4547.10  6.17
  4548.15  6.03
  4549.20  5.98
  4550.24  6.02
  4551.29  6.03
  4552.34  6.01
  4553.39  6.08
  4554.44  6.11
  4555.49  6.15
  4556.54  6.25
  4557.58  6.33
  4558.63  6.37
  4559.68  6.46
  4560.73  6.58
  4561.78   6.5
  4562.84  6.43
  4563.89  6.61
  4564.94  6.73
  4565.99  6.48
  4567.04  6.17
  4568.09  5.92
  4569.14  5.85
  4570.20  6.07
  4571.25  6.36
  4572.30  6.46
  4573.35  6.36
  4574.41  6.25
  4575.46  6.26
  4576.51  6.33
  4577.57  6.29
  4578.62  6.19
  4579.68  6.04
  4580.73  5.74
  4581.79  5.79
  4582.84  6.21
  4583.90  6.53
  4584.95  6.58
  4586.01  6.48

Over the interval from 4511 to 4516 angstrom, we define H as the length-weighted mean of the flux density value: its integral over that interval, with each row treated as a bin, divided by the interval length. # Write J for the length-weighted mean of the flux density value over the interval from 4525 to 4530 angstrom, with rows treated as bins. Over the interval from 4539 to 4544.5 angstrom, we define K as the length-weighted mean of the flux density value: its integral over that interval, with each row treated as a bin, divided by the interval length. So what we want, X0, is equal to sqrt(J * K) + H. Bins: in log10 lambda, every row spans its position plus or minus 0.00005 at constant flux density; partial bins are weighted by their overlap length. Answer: 12.1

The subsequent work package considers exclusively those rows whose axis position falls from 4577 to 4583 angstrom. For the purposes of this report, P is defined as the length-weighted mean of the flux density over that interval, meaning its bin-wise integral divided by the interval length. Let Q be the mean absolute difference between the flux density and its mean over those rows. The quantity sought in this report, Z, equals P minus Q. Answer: 5.85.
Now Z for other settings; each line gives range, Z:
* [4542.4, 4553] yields 6.02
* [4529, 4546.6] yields 5.43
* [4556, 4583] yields 6.08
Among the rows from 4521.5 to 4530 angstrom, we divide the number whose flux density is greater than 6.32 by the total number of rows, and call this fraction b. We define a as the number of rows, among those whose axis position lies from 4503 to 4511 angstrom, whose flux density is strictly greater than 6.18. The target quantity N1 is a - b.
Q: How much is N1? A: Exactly 8.0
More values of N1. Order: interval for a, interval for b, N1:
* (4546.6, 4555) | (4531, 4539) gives 0.0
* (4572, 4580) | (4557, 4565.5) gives 6.0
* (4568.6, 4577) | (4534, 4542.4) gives 6.0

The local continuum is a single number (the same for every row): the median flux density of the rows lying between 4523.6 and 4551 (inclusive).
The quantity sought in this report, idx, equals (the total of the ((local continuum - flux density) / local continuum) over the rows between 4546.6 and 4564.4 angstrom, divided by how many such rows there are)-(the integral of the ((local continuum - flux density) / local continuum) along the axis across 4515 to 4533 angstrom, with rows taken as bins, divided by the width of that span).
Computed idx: -0.05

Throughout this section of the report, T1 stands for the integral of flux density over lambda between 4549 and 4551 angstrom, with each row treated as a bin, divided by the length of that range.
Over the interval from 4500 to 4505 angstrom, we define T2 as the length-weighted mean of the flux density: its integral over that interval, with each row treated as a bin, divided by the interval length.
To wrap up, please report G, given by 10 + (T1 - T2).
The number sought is 9.4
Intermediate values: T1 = 6.02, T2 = 6.6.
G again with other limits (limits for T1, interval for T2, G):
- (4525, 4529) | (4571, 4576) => 9.5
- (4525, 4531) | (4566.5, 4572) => 9.7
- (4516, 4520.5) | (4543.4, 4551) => 10.3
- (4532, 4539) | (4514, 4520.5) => 9.3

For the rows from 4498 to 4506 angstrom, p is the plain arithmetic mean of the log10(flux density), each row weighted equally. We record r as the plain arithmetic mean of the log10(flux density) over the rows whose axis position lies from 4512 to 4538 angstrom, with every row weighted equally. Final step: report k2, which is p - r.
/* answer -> 0.037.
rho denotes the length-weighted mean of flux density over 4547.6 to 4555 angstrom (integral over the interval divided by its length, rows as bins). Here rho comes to 6.03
